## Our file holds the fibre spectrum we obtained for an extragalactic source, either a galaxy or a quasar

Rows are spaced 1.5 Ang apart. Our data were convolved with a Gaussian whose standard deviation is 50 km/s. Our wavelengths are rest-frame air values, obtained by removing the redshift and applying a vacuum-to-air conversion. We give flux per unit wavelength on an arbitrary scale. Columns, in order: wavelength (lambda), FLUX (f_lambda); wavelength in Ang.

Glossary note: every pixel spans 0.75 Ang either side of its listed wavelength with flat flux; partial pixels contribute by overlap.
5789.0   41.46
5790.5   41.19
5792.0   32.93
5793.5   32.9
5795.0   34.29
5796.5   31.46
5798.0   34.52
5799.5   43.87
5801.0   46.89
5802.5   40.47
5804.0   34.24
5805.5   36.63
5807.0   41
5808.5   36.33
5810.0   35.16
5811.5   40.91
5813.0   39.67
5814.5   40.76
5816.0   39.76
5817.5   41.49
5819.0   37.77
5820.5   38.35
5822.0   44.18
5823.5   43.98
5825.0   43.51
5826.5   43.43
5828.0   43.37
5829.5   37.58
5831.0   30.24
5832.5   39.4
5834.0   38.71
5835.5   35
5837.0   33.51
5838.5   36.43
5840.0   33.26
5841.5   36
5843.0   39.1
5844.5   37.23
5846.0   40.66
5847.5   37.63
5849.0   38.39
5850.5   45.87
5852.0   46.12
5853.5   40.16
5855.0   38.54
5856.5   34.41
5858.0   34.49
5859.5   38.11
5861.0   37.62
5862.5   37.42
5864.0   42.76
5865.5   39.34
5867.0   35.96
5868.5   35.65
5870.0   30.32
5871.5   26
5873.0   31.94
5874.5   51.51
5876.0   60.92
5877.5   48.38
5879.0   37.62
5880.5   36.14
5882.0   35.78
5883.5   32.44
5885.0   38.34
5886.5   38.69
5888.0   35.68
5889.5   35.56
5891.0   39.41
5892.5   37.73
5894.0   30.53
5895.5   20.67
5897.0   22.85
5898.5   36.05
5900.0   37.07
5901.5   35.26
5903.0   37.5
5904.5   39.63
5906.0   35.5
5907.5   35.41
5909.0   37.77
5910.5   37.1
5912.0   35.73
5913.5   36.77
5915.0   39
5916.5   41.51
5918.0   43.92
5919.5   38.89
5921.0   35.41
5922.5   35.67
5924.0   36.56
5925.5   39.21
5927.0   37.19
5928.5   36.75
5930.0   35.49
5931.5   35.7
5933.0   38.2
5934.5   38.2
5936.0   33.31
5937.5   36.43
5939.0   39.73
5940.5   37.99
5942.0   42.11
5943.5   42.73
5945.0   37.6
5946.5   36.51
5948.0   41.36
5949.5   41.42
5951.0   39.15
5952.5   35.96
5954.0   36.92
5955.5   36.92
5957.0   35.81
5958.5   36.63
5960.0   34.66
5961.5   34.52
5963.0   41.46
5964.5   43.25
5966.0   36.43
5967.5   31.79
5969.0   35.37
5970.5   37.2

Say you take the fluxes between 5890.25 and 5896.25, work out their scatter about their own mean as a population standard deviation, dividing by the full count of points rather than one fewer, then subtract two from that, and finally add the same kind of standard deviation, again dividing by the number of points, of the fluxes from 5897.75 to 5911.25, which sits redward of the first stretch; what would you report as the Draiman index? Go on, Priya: 7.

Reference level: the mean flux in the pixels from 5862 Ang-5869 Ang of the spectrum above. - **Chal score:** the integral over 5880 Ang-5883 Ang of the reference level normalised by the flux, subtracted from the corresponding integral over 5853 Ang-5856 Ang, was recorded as -0.3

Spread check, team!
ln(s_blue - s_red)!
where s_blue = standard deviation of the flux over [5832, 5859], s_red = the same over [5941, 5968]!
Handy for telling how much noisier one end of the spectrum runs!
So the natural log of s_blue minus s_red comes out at -1.0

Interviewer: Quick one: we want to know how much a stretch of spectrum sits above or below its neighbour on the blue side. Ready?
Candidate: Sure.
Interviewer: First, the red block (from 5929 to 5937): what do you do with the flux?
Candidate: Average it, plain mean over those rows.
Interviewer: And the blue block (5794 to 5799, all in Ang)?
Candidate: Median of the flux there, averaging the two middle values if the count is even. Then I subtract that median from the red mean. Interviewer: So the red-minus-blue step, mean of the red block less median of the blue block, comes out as 1.9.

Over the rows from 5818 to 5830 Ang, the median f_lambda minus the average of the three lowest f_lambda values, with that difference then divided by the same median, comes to 0.13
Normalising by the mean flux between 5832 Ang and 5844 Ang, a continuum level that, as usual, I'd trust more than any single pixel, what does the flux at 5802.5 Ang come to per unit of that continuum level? 1.11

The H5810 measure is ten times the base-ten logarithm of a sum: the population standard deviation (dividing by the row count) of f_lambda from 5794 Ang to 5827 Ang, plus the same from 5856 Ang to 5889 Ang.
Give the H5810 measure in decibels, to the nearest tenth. 10.5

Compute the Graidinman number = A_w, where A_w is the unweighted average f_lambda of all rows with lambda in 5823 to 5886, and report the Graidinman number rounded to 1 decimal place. 38.6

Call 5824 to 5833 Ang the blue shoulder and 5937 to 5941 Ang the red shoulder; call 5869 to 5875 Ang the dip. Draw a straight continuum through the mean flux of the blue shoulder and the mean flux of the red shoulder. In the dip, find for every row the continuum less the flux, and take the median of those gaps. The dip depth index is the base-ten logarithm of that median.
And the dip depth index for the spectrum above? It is 0.90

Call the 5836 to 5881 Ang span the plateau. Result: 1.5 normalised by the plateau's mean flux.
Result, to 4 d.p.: 0.0387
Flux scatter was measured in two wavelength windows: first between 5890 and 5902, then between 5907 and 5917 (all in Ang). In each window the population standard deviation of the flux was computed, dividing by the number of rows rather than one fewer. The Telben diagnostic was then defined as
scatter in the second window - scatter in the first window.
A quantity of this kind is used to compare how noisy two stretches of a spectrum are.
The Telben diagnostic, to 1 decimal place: -4.7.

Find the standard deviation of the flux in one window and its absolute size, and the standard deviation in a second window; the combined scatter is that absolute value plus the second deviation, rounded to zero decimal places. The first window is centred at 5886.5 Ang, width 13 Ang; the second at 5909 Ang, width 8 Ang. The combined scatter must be 3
